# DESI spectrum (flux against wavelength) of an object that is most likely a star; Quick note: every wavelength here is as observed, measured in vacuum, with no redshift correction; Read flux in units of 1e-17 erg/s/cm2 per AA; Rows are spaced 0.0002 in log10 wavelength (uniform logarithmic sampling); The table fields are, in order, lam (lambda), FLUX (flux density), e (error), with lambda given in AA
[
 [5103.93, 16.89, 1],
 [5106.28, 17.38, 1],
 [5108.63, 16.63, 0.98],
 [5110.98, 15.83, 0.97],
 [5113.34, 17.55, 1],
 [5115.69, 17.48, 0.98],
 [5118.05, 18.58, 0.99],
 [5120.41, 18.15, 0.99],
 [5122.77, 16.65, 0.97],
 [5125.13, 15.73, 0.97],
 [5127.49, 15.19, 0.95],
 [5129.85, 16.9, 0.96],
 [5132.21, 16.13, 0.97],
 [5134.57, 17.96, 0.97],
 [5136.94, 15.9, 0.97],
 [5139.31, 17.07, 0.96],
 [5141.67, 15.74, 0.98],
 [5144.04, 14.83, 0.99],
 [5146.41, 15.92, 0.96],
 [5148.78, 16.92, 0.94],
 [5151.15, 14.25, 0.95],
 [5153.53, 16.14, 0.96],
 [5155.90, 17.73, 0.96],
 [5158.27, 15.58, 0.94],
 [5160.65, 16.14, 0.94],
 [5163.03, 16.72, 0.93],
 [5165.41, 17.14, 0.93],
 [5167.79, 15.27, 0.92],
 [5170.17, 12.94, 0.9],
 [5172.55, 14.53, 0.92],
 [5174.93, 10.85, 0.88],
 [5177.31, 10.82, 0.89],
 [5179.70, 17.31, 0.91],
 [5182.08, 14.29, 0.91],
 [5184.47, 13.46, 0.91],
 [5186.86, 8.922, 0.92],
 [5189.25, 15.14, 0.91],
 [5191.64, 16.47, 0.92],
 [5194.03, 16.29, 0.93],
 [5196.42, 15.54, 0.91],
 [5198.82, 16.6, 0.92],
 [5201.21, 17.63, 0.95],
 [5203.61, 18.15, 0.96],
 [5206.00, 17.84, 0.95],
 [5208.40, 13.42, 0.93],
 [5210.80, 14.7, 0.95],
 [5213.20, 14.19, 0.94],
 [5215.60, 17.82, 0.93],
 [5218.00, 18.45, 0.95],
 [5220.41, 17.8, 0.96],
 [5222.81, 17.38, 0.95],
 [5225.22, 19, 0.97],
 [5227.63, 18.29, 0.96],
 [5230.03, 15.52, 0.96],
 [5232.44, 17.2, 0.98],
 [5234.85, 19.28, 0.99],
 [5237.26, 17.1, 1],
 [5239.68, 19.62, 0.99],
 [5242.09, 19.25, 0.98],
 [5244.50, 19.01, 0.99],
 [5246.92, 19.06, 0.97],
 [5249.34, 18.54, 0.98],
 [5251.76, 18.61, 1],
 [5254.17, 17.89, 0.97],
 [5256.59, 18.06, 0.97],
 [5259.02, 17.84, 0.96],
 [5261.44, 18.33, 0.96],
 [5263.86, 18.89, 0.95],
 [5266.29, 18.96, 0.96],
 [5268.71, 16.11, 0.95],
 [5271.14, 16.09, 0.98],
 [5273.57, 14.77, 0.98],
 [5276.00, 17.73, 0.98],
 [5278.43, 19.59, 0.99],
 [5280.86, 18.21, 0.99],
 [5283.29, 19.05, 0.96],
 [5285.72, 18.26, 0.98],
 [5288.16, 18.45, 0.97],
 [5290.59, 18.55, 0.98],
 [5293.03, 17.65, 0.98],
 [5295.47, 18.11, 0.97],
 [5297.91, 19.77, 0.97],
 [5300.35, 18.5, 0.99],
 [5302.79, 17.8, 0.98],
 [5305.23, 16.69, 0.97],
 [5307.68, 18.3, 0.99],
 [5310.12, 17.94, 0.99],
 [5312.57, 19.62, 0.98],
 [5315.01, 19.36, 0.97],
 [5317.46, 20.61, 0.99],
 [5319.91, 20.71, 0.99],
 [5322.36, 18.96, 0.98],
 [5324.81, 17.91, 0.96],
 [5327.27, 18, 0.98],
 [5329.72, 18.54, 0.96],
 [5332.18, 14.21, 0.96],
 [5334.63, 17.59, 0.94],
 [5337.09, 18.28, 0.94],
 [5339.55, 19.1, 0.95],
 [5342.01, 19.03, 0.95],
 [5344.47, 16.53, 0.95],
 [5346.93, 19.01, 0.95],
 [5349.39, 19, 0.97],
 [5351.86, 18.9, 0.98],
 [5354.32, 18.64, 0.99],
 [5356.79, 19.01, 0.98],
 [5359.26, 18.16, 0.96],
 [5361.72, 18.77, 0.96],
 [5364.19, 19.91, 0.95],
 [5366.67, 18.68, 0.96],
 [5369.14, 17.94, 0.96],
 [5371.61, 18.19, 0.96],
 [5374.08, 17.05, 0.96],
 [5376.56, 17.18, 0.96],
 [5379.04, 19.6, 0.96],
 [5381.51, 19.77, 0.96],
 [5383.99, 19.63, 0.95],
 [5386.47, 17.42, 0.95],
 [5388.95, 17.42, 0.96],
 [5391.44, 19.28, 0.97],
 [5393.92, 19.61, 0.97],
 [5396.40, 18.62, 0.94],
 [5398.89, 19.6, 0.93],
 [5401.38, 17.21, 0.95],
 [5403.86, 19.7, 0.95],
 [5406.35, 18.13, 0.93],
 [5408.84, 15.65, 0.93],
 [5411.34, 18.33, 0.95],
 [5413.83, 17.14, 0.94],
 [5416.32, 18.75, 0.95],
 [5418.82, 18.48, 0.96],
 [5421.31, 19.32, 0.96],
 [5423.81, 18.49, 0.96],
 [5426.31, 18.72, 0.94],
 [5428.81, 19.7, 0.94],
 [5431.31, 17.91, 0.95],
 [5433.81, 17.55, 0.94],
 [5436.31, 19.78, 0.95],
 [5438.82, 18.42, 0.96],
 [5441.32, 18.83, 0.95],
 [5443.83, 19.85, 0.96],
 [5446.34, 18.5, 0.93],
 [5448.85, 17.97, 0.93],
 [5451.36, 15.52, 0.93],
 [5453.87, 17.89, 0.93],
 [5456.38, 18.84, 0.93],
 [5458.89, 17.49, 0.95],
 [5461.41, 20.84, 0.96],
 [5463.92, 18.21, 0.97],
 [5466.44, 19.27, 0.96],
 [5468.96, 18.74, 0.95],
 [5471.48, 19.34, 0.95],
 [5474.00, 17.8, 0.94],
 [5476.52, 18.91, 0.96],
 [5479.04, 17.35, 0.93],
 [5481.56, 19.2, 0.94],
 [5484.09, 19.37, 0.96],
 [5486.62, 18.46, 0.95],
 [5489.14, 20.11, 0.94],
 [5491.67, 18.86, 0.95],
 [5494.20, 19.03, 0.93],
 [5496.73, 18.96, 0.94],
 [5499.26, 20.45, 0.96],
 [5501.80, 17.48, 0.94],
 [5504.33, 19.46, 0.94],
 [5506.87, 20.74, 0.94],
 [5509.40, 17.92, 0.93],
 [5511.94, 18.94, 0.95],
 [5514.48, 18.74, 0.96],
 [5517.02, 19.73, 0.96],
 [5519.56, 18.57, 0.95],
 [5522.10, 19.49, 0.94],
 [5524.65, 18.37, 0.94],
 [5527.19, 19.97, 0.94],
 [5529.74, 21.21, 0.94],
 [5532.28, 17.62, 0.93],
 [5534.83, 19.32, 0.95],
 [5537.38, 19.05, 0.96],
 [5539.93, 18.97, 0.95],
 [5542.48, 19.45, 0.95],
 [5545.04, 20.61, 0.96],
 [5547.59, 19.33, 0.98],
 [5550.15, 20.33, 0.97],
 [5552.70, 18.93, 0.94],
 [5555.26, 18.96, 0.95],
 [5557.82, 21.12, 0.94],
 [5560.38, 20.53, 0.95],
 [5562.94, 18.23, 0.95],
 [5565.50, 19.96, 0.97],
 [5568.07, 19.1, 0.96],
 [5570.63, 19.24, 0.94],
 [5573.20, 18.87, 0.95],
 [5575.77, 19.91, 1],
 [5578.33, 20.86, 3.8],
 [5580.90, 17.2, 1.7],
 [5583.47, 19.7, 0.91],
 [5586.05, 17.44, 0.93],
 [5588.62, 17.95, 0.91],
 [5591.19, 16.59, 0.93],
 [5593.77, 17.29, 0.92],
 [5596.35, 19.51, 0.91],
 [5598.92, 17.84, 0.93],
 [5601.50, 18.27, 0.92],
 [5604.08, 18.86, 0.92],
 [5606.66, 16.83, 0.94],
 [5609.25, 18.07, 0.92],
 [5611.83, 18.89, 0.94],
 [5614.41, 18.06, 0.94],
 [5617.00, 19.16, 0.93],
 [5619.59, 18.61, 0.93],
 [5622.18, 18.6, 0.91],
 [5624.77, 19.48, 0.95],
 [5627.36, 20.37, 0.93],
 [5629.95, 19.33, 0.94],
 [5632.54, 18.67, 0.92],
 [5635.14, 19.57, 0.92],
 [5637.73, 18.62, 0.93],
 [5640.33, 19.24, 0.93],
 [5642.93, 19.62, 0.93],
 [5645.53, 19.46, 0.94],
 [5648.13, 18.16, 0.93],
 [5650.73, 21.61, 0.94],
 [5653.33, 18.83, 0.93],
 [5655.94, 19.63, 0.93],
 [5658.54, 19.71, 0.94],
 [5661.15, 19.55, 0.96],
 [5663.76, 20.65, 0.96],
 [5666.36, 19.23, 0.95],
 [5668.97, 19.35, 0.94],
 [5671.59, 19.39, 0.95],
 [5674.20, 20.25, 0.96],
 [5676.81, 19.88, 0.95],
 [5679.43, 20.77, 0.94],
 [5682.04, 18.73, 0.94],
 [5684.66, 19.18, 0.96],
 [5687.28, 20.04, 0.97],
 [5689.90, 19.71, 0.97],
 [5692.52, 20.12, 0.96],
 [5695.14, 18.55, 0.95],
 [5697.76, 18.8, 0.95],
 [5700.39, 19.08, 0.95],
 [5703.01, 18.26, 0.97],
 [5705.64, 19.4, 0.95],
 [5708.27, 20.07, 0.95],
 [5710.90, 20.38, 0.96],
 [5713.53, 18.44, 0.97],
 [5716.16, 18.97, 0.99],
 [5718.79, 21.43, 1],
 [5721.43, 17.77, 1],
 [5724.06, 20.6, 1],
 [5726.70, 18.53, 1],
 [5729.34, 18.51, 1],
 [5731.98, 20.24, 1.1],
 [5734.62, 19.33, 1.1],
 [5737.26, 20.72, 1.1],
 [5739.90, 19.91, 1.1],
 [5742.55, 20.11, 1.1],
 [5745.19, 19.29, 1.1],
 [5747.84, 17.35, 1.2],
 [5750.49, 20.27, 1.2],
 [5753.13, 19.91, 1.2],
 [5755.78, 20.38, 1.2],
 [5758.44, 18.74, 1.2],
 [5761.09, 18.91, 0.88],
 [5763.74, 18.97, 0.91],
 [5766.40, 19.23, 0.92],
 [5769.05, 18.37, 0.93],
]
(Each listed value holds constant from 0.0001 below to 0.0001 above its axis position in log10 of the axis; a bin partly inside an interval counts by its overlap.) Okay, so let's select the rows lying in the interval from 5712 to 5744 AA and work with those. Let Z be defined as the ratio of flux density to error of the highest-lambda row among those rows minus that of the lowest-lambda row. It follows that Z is -0.7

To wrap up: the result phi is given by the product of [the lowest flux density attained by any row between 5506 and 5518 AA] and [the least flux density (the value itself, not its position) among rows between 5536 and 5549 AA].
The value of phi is 340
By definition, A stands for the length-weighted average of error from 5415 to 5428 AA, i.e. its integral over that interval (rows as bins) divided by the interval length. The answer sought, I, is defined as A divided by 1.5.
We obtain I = 0.636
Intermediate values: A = 0.953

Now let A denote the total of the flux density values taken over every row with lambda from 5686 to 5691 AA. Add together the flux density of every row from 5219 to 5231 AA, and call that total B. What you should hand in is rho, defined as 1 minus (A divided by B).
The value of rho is 0.5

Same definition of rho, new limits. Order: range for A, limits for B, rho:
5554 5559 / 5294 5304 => 0.5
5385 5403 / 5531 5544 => -0.4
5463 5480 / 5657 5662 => -2.3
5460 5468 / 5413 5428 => 0.5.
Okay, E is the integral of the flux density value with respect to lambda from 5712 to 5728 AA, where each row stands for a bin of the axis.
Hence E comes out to 309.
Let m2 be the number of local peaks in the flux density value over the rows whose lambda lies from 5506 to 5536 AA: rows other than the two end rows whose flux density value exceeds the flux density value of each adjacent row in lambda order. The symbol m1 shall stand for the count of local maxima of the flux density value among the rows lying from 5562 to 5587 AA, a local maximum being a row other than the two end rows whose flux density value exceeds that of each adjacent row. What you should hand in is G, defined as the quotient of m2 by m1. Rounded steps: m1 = 4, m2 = 4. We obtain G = 1.0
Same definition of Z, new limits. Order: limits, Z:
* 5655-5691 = -0.8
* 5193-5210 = -3.1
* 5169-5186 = 0.4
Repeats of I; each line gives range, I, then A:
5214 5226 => 0.634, 0.951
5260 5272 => 0.640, 0.960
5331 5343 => 0.632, 0.948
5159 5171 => 0.616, 0.925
